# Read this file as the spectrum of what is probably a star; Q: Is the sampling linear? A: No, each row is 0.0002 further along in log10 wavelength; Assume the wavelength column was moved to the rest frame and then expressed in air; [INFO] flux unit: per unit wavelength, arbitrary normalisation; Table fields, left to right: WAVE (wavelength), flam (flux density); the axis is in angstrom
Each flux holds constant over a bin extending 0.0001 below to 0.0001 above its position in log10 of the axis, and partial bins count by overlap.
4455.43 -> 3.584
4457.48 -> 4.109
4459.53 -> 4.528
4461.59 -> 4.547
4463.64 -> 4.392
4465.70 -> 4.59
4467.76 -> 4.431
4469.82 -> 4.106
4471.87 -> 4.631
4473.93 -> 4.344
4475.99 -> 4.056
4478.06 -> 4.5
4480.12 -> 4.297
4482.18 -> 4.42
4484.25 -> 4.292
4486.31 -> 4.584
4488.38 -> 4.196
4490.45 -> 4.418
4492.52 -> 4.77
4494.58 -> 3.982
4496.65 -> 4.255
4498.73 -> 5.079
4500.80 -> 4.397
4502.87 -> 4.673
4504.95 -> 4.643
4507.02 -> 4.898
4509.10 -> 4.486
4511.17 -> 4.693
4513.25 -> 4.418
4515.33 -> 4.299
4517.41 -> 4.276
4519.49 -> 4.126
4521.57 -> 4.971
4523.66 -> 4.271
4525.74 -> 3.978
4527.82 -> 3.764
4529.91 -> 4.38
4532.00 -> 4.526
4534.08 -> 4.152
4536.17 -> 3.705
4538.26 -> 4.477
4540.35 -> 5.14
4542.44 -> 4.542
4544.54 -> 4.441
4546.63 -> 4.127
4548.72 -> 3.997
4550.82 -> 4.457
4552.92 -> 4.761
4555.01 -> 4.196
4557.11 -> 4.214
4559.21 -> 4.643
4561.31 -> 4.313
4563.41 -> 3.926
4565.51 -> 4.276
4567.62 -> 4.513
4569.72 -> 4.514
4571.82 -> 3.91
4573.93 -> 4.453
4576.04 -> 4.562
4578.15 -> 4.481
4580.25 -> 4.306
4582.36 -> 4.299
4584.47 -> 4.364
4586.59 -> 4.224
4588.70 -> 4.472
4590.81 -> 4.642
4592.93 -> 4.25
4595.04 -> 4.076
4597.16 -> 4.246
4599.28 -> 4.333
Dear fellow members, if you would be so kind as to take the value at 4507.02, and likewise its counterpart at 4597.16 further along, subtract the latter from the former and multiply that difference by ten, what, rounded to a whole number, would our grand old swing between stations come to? 7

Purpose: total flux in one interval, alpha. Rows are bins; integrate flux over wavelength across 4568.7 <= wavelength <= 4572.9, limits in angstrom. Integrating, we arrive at 17.7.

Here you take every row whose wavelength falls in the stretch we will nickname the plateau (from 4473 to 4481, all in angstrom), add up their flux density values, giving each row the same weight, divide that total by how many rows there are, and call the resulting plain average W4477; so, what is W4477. 4.30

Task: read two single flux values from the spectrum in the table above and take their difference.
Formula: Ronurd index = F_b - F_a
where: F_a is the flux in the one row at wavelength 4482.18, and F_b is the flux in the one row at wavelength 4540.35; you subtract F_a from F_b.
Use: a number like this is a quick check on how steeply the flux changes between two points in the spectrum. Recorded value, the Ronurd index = 0.72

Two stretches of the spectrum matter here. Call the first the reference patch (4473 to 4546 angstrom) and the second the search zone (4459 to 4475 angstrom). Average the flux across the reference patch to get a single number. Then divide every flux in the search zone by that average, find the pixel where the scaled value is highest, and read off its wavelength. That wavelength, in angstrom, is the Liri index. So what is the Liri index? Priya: 4471.87 angstrom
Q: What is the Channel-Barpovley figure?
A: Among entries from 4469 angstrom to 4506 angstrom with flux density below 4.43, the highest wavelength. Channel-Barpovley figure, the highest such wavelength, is 4500.80 angstrom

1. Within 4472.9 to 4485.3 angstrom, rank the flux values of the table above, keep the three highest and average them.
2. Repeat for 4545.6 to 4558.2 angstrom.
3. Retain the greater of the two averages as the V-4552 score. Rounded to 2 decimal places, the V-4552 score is 4.48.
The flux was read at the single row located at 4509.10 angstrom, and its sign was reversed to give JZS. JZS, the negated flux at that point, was -4.49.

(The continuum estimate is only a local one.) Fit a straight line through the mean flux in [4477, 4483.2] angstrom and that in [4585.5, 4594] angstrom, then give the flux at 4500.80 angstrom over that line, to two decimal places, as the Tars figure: 1.00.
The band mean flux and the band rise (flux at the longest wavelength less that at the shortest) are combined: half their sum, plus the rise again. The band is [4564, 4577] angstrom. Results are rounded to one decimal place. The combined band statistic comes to 2.6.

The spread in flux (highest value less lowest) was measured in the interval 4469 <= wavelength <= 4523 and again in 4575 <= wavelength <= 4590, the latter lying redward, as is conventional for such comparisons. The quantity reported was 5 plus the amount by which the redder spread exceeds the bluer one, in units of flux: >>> 4.24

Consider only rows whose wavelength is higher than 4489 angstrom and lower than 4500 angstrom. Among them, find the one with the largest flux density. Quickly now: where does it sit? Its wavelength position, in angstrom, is 4498.73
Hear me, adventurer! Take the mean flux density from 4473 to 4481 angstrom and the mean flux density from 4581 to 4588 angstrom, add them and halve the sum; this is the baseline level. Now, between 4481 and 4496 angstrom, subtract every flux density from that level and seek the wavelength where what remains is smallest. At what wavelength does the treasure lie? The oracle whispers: 4492.52 angstrom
